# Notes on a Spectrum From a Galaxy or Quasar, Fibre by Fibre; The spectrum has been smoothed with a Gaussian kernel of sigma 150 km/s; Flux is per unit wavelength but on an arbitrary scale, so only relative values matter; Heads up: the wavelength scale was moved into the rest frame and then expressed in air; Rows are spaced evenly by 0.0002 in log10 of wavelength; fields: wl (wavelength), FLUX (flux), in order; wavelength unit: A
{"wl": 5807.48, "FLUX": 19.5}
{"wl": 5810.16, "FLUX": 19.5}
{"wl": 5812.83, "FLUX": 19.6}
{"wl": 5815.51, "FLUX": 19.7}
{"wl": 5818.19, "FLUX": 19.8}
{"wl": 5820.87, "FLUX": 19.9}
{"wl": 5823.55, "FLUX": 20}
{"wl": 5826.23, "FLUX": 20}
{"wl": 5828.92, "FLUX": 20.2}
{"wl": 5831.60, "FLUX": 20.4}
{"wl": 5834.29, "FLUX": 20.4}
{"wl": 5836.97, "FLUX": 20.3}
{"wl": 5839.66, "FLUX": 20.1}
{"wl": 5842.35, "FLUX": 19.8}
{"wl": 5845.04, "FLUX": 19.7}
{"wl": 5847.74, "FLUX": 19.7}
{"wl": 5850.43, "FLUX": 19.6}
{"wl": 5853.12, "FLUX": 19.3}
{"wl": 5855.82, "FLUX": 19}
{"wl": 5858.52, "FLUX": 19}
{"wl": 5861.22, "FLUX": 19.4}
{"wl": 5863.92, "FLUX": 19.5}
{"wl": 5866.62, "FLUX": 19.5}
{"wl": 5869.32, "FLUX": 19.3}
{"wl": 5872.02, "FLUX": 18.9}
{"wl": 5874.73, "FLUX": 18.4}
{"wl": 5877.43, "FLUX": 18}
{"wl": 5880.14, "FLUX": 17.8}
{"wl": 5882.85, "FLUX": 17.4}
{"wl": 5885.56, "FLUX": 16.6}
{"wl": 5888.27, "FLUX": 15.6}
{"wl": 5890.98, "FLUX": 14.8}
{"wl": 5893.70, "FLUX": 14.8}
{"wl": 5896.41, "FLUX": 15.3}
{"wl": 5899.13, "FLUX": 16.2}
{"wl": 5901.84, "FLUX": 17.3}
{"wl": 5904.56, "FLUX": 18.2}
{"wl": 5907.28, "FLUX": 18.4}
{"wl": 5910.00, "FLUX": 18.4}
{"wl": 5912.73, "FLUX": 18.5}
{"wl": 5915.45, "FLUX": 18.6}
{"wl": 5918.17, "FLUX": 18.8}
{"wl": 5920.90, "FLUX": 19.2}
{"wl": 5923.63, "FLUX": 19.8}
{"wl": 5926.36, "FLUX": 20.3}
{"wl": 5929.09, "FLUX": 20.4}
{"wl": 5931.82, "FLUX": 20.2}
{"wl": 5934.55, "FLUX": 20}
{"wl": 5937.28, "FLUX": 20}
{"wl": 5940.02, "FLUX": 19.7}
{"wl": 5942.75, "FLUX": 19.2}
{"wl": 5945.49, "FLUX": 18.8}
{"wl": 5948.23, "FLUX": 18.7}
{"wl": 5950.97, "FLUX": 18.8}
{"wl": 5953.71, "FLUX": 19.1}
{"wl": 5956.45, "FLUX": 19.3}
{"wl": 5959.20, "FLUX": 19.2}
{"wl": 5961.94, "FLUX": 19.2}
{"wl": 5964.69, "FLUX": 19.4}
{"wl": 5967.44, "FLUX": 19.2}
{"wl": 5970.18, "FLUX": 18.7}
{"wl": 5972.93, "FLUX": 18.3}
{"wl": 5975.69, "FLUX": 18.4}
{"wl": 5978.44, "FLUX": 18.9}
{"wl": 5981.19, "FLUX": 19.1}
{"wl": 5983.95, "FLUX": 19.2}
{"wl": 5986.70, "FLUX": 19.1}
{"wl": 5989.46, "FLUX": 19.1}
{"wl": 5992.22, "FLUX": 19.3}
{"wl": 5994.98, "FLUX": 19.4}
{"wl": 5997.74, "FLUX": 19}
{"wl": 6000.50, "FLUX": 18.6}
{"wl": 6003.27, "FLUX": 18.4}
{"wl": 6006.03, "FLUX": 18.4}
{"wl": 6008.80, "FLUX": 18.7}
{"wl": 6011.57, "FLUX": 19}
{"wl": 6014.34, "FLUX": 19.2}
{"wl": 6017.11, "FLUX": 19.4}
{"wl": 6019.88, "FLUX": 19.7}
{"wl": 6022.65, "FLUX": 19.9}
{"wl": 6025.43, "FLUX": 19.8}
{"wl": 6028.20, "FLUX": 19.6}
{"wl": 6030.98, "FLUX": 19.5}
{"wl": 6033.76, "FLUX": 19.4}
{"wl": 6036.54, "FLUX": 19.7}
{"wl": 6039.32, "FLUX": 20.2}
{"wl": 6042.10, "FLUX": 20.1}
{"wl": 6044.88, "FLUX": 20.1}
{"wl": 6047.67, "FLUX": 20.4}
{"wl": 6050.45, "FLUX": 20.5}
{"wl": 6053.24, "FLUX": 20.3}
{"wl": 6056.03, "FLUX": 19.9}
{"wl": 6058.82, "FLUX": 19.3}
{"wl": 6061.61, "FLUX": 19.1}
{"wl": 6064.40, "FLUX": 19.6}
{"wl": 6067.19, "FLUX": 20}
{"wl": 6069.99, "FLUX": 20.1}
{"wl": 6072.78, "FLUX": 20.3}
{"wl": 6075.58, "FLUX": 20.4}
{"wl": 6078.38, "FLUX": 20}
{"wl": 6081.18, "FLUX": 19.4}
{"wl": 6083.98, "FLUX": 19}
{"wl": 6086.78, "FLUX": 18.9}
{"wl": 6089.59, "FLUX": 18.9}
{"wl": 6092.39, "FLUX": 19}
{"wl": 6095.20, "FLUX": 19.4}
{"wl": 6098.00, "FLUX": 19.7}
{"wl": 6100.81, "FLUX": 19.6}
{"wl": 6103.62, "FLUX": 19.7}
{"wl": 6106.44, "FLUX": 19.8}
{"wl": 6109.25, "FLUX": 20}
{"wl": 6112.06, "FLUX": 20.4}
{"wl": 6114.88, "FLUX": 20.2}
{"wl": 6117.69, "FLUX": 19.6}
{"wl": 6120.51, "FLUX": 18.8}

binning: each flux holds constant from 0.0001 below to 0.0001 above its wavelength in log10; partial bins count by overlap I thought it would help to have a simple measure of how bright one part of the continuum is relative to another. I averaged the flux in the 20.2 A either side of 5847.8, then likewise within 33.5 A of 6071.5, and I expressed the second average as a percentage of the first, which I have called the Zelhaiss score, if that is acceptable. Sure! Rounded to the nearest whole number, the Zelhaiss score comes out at 100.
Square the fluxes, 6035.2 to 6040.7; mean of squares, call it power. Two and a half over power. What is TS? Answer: 0.0063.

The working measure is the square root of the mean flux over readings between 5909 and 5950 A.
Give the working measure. 4.40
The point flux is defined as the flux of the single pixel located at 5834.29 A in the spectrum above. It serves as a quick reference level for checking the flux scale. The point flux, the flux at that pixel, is 20.4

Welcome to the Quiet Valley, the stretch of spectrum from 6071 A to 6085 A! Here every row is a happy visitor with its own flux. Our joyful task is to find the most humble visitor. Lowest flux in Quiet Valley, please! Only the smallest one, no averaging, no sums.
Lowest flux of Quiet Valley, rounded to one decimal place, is 19.0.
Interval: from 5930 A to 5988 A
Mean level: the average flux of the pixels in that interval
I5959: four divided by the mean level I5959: 0.209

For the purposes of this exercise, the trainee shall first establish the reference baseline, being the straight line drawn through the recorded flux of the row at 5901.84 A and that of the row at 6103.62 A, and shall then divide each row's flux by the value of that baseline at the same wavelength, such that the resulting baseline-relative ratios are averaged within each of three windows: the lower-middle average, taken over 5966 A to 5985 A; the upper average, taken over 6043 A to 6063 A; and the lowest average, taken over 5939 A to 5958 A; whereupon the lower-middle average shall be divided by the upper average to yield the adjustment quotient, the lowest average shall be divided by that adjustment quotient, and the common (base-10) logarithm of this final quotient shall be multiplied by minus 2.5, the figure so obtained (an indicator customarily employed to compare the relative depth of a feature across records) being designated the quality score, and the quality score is -0.081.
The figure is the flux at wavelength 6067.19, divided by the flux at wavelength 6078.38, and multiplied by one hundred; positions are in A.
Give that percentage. 100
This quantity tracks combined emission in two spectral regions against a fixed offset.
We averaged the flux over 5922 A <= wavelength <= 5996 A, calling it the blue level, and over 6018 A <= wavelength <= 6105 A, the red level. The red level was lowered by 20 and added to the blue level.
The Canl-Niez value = 19.0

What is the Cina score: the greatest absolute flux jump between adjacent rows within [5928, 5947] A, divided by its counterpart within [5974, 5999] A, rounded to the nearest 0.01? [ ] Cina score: 1.00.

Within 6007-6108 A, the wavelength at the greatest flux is 6050.45 A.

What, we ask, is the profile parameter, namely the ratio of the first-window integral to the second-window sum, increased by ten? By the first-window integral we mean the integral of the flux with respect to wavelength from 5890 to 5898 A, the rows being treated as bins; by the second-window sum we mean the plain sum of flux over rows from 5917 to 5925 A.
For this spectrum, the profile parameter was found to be 12.1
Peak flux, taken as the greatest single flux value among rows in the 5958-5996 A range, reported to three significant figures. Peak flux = 19.4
